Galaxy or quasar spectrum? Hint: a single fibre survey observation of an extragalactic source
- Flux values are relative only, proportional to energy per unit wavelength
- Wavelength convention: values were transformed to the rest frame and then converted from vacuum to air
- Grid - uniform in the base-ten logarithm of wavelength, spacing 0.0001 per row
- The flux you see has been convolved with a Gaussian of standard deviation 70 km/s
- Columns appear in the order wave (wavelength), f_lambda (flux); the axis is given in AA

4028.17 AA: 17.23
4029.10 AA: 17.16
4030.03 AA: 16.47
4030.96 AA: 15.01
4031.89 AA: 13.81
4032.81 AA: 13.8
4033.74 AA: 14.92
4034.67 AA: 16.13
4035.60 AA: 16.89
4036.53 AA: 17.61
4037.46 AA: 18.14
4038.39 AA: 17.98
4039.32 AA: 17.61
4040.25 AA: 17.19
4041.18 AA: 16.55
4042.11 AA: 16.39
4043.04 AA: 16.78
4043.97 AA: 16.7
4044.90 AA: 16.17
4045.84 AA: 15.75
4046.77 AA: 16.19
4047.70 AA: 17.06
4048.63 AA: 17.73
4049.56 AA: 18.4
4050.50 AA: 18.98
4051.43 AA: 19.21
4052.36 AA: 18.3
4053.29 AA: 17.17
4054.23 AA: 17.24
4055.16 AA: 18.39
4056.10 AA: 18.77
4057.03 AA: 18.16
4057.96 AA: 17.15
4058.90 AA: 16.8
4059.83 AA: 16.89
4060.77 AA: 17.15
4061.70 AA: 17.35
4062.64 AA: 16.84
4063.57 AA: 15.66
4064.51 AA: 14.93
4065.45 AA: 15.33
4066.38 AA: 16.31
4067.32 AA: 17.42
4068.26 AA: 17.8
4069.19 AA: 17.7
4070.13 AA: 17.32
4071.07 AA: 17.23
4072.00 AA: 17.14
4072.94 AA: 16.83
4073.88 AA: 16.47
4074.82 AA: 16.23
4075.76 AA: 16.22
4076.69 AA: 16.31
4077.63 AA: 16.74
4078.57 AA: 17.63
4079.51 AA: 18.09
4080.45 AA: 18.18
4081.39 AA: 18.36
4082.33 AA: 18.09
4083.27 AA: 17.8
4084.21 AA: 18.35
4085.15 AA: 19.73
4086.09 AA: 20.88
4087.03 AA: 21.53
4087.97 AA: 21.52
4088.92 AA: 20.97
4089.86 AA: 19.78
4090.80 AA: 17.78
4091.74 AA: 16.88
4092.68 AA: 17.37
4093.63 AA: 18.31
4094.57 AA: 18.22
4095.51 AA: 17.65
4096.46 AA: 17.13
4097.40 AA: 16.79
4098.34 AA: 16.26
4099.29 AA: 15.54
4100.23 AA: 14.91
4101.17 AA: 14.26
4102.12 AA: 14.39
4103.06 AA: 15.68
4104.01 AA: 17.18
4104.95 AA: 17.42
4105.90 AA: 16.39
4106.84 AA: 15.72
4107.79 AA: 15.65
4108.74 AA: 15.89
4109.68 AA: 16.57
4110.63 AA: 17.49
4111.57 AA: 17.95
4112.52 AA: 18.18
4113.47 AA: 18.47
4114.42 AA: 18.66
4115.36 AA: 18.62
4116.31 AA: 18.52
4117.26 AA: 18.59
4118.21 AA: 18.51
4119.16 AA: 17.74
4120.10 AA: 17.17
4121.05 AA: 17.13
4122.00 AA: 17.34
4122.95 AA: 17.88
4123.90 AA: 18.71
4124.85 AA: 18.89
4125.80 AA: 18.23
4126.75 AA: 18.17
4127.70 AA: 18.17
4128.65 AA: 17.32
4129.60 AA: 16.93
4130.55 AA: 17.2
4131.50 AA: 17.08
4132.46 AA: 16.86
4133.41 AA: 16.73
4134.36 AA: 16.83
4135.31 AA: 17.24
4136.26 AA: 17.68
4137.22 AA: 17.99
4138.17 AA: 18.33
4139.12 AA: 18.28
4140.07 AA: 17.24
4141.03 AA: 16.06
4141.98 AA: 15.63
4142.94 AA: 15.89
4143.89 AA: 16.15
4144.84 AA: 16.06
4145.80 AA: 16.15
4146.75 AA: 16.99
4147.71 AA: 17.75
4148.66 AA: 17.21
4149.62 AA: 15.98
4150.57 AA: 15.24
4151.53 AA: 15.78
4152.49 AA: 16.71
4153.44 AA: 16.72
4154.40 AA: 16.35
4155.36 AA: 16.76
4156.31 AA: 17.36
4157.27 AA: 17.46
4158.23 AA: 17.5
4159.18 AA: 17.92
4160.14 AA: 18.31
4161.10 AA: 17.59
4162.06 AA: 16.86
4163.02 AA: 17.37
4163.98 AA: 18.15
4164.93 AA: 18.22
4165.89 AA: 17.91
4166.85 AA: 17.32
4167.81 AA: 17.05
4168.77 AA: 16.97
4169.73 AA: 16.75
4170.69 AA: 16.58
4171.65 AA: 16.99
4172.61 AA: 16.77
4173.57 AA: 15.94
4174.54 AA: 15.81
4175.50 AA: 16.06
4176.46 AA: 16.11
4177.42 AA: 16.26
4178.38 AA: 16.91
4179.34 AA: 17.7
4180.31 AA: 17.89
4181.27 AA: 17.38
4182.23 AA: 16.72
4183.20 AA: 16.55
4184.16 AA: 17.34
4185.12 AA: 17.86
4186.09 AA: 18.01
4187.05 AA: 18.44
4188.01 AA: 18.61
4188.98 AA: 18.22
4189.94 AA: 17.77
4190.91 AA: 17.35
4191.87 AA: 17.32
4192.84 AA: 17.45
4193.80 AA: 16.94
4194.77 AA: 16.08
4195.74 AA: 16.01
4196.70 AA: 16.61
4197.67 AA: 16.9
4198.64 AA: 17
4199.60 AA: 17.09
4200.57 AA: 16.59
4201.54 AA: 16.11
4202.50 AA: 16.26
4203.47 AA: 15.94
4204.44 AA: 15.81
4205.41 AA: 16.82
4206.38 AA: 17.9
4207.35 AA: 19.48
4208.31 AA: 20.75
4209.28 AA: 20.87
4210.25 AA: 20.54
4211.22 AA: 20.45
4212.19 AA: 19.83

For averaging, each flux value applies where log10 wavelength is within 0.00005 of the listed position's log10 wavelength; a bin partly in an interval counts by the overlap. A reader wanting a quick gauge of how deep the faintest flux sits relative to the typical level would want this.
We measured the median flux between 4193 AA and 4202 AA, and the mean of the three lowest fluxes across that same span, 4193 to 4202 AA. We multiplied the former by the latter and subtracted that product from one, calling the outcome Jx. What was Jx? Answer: -266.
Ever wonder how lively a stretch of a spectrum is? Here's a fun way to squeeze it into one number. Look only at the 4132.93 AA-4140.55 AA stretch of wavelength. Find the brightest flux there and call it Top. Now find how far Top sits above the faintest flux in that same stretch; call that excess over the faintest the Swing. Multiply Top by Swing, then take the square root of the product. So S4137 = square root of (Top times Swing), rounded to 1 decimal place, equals 5.4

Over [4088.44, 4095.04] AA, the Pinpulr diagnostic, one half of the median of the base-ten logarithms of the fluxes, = 0.630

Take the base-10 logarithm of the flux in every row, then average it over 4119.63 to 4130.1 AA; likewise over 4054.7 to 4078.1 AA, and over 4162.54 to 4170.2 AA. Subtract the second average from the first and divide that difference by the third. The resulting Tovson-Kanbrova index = 0.018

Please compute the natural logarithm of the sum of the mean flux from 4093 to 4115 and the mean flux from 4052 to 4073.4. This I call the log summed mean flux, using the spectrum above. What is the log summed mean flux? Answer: 3.52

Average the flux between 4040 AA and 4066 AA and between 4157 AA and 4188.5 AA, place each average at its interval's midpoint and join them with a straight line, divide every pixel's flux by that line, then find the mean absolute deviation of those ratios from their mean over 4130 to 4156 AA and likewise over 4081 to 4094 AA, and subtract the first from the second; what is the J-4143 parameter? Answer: 0.04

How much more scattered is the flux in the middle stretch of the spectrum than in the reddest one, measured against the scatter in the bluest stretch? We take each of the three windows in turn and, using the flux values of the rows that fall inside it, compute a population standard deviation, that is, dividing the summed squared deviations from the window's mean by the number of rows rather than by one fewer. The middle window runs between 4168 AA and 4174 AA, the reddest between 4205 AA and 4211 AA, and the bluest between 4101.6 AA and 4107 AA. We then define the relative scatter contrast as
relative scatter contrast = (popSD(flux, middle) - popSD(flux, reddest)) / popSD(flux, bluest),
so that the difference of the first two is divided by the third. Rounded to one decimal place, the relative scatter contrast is -1.2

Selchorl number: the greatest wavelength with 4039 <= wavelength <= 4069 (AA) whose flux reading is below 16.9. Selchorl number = 4066.38 AA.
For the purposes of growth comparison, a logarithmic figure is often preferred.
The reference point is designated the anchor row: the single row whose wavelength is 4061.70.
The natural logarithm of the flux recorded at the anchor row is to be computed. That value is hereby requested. 2.85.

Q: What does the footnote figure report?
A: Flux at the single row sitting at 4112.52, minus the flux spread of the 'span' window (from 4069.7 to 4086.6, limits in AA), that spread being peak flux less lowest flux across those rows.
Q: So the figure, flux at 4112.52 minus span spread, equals 13.5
